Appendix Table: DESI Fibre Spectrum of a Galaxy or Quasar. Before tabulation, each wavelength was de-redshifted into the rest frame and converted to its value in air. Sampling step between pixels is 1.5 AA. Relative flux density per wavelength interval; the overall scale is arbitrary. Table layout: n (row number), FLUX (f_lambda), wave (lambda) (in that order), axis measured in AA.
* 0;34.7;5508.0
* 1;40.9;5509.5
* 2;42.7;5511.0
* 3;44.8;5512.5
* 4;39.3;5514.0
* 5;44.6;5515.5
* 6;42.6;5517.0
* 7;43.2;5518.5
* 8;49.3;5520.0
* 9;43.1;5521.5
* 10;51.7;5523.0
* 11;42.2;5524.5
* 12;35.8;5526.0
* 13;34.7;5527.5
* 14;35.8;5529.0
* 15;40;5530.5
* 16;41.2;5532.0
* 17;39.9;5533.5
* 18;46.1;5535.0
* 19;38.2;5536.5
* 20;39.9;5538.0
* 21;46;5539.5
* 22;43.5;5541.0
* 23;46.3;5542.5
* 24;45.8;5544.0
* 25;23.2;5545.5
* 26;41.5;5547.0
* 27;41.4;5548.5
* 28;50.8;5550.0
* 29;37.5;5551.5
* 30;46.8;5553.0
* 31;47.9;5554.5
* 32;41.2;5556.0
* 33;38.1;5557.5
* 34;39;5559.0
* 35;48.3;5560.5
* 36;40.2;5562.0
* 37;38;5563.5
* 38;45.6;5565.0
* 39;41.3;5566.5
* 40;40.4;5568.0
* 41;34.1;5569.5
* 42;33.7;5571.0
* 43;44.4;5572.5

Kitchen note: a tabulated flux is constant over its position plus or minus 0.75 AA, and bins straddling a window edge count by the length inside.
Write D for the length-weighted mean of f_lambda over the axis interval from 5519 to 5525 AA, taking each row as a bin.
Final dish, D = 46.6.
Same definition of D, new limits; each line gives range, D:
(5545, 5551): 39.8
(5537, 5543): 43.6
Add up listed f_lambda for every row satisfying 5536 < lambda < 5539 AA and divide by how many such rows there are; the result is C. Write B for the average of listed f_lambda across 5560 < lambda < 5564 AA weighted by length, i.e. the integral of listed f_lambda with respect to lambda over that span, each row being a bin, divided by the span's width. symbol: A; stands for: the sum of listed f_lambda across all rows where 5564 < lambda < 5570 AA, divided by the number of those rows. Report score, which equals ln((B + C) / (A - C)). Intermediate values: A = 40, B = 42.0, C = 39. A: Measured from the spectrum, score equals 4.1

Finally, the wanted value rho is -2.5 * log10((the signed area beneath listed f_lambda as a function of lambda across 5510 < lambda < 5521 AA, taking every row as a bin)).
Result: -6.7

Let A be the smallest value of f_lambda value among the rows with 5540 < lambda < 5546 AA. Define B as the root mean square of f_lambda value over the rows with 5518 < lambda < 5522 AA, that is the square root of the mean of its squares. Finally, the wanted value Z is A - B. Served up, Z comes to -22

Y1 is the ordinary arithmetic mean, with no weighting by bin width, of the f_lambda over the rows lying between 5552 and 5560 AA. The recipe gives 42.6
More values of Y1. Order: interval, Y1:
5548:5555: 44.9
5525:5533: 37.5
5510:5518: 42.8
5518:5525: 45.9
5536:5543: 42.8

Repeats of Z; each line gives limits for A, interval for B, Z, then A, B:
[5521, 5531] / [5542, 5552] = -7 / 34.7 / 42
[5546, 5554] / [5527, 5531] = 1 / 37.5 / 37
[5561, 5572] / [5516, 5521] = -11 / 33.7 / 45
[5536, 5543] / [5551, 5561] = -5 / 38.2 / 43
